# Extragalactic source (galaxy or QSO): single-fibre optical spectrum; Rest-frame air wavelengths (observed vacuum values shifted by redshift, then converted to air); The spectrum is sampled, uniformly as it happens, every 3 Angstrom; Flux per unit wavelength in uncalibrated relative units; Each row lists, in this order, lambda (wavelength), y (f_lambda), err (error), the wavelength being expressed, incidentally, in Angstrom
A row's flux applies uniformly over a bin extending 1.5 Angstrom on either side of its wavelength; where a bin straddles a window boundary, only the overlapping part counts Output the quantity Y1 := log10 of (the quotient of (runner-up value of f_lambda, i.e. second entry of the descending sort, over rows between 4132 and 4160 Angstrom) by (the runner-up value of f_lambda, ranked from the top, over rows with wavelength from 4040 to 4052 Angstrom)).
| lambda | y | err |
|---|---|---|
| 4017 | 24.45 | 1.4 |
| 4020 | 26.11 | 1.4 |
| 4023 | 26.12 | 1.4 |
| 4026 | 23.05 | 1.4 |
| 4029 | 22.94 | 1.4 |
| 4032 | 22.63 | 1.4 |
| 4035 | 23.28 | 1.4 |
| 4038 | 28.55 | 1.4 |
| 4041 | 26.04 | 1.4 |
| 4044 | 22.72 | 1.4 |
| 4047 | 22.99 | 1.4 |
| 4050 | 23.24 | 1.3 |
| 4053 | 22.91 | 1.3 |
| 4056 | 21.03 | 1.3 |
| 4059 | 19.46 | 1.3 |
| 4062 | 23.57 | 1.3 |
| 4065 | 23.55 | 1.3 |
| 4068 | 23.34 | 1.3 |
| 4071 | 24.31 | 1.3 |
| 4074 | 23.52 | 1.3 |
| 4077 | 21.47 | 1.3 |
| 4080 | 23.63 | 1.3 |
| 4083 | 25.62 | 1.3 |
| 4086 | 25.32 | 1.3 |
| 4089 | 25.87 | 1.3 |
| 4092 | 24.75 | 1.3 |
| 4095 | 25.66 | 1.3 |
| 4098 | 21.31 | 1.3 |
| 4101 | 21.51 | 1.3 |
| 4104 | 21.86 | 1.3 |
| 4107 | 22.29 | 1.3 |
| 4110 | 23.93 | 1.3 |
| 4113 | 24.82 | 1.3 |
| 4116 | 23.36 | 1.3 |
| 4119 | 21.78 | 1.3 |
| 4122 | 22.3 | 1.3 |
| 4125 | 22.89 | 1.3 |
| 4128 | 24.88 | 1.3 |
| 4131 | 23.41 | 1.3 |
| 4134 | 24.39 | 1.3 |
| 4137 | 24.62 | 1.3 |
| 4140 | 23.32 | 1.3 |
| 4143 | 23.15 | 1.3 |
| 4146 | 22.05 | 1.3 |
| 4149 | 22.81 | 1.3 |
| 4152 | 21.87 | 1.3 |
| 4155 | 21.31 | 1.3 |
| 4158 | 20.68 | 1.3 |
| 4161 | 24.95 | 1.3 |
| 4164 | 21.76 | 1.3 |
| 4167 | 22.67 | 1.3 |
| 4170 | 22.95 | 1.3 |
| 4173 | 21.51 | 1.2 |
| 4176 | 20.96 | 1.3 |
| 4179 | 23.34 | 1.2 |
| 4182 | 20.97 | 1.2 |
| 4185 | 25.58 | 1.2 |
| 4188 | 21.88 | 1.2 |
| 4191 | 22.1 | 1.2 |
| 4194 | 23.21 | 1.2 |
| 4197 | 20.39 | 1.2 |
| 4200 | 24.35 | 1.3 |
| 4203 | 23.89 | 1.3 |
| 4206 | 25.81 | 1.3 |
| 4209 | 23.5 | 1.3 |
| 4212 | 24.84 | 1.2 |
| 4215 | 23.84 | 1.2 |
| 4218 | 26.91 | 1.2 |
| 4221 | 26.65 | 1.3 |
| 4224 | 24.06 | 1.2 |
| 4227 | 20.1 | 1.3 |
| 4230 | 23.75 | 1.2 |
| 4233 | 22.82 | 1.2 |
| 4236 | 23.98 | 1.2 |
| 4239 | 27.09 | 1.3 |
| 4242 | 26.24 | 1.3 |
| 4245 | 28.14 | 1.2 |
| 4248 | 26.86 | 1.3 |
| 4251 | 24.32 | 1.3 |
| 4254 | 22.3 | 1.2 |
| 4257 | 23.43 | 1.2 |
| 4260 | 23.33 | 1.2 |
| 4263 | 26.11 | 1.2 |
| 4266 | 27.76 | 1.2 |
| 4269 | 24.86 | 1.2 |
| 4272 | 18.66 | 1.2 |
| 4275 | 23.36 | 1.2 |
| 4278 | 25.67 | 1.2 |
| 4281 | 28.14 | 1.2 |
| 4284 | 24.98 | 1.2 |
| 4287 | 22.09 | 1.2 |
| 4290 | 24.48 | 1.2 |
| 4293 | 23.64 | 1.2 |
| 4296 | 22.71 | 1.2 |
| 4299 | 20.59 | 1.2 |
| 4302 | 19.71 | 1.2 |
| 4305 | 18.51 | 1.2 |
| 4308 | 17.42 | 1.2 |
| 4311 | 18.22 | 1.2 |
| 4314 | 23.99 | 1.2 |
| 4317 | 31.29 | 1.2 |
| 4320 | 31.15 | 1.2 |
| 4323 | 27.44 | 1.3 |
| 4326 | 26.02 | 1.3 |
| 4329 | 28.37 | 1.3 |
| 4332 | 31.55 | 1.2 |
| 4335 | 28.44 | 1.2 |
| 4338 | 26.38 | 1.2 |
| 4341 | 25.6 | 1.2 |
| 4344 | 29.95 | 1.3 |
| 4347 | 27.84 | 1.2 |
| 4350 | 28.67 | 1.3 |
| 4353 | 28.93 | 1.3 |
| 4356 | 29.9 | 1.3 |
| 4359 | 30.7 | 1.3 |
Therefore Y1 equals 0.02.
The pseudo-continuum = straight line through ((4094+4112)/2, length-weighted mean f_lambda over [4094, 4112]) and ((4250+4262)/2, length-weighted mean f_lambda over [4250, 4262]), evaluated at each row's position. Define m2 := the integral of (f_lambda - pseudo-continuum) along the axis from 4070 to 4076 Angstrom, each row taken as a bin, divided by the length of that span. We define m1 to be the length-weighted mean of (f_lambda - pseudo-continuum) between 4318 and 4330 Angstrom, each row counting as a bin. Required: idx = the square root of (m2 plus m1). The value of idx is 2.39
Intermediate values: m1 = 4.6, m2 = 1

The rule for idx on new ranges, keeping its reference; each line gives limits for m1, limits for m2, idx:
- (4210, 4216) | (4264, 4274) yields 1.21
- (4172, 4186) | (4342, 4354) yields 2.05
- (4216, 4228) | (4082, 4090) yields 2.06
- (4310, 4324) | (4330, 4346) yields 2.75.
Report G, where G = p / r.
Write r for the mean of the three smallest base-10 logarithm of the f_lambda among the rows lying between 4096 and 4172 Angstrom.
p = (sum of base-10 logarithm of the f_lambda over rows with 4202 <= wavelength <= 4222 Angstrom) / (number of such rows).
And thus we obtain 1.06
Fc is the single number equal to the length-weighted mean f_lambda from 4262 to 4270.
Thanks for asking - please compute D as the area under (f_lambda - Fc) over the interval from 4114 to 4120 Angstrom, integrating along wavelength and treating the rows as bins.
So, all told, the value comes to -21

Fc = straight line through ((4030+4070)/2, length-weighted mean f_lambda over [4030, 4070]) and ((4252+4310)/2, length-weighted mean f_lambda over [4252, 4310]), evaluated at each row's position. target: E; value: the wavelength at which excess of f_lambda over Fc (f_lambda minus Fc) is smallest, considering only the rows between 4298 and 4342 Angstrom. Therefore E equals 4308 Angstrom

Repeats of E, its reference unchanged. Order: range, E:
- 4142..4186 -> 4158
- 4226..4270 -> 4227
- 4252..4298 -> 4272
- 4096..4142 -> 4098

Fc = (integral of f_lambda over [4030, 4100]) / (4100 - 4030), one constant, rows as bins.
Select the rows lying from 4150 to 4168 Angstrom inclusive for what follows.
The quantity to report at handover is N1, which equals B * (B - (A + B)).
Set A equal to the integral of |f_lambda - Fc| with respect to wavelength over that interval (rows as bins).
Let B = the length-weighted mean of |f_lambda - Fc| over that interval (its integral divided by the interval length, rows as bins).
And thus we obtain -64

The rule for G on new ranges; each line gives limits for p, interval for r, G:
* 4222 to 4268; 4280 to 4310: 1.10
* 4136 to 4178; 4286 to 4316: 1.08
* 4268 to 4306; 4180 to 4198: 1.02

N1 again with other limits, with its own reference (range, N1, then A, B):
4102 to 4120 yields -23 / 21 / 1.1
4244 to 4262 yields -49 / 30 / 1.7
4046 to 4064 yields -38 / 26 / 1.4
